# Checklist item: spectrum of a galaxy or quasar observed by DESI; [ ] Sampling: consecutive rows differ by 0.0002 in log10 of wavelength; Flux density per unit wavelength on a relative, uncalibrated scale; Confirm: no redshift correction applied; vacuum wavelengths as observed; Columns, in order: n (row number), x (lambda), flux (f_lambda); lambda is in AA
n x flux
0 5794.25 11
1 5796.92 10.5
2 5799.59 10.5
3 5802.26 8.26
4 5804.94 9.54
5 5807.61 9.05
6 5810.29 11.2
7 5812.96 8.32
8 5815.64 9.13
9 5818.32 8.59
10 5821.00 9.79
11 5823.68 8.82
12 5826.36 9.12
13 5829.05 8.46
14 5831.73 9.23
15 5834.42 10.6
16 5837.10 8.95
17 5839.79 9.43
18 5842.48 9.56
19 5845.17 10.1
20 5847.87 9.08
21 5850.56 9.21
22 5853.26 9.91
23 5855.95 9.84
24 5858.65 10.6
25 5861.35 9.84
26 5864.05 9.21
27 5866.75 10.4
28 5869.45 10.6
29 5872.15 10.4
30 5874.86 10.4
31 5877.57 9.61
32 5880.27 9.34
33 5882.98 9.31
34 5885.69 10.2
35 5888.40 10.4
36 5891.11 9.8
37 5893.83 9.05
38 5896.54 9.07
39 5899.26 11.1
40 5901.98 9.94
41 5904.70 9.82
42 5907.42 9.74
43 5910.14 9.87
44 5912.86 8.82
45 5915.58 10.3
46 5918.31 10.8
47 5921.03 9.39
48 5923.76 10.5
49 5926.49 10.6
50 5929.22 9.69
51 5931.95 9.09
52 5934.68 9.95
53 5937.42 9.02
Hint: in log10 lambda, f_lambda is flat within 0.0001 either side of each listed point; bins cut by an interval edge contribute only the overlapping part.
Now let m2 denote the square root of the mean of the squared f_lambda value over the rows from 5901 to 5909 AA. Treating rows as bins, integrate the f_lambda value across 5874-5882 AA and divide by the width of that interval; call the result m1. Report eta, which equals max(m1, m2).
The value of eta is 9.8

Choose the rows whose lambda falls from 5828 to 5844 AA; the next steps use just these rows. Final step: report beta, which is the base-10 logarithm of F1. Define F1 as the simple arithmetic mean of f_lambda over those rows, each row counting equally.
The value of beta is 0.972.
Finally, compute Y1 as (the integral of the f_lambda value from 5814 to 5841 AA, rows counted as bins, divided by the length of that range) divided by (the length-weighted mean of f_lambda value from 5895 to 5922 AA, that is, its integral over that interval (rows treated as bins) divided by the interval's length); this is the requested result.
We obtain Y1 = 0.93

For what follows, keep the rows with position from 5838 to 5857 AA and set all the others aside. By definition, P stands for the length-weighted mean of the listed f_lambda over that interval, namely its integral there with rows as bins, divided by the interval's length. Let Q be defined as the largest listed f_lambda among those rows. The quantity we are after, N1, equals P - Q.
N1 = -0.5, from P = 9.6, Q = 10.1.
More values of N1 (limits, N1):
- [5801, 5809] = -0.6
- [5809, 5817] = -1.7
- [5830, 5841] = -1.1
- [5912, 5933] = -0.9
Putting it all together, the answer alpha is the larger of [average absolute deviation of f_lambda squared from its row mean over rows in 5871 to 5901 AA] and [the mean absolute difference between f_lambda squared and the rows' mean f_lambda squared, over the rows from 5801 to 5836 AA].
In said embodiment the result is 12.4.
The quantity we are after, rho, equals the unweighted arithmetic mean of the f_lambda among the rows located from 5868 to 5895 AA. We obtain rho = 9.91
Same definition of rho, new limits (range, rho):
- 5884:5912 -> 9.90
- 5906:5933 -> 9.88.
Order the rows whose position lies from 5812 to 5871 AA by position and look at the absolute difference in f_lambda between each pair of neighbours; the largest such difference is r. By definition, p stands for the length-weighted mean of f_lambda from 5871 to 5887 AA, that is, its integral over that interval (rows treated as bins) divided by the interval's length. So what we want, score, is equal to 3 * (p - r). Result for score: 24.7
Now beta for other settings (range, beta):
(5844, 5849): 0.982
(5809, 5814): 0.989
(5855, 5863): 1.004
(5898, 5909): 1.006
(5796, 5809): 0.981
